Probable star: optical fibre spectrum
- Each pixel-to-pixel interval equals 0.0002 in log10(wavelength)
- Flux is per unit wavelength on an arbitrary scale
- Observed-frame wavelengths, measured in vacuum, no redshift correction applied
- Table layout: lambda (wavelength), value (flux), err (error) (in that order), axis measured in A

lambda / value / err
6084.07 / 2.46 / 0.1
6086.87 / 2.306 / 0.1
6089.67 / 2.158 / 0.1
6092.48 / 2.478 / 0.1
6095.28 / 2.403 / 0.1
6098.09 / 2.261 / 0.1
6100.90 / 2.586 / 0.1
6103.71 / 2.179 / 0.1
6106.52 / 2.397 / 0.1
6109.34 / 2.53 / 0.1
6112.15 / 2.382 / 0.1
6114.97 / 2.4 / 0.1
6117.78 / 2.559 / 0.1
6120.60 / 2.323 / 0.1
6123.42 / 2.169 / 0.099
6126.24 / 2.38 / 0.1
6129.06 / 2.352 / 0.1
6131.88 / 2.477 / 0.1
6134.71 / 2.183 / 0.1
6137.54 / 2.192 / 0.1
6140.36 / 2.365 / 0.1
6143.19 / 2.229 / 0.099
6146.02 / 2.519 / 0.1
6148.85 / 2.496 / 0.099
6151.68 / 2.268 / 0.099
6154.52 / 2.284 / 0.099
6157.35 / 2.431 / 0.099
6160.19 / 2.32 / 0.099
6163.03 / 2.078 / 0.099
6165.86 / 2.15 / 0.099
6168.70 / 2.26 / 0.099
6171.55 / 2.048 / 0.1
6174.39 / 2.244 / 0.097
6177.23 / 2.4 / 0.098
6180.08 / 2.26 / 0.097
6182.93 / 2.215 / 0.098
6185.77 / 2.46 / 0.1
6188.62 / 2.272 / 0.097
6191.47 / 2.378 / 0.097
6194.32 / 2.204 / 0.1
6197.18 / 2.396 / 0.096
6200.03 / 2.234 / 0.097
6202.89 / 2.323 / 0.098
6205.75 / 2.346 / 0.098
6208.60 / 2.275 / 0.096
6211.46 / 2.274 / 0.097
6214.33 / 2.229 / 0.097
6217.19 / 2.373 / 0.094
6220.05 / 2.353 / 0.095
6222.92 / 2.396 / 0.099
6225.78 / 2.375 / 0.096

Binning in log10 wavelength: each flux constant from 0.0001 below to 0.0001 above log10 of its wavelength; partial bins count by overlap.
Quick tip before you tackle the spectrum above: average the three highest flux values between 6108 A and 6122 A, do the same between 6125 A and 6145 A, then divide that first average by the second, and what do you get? 1.04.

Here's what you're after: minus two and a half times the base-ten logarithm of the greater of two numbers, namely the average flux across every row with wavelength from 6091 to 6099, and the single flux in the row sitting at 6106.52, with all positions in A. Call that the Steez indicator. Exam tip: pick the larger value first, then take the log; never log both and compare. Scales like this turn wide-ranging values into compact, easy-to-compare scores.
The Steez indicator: -0.949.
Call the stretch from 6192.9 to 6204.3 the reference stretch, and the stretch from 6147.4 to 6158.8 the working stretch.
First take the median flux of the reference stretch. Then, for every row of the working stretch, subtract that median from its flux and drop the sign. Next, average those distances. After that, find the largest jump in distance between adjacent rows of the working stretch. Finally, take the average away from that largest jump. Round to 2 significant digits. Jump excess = 0.11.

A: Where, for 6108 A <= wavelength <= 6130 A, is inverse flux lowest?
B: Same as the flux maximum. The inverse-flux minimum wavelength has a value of 6117.78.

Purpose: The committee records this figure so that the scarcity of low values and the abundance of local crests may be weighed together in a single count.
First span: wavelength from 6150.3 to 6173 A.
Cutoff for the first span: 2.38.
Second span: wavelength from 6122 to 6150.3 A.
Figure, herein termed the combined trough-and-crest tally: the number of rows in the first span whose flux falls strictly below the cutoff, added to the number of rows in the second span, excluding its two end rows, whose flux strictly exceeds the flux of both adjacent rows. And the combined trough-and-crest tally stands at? 11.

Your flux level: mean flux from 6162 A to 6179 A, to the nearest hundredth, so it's 2.20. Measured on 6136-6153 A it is 2.34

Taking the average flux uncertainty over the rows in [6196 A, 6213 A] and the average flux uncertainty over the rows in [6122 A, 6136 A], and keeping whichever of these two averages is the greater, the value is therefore 0.0998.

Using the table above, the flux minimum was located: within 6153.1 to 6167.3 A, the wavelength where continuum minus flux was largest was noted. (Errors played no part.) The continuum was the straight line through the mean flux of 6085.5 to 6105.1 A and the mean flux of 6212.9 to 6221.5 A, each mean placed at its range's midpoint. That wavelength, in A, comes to 6163.03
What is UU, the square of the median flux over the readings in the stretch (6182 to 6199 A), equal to 5.4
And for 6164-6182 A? 5.1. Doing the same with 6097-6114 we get 5.7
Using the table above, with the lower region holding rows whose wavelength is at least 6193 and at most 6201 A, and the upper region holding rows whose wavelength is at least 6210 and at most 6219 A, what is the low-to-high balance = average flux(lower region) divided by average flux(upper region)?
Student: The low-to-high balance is 0.99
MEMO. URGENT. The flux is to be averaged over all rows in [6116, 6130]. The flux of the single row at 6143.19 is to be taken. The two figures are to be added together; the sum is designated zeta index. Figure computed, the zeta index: 4.59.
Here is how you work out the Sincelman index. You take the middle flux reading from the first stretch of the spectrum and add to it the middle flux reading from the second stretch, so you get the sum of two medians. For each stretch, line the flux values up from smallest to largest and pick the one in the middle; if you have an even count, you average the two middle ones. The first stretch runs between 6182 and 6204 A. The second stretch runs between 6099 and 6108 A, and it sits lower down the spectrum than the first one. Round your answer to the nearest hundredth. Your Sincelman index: 4.69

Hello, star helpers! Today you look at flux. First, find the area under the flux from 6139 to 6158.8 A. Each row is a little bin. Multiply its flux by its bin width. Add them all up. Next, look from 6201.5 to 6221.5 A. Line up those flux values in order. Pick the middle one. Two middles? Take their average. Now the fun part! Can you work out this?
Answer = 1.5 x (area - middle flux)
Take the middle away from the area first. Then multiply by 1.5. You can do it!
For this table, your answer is 67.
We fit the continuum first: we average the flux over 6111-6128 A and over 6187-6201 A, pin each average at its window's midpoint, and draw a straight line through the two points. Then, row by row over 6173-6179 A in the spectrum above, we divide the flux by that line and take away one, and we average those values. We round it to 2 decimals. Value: 0.00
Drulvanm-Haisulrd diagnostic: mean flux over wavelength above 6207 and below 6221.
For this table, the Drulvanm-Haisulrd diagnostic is 2.30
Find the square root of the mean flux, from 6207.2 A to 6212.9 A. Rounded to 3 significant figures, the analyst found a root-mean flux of 1.51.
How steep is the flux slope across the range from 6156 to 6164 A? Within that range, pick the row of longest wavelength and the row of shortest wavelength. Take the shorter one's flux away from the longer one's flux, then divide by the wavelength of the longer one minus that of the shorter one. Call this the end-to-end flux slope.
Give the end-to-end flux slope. -0.062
